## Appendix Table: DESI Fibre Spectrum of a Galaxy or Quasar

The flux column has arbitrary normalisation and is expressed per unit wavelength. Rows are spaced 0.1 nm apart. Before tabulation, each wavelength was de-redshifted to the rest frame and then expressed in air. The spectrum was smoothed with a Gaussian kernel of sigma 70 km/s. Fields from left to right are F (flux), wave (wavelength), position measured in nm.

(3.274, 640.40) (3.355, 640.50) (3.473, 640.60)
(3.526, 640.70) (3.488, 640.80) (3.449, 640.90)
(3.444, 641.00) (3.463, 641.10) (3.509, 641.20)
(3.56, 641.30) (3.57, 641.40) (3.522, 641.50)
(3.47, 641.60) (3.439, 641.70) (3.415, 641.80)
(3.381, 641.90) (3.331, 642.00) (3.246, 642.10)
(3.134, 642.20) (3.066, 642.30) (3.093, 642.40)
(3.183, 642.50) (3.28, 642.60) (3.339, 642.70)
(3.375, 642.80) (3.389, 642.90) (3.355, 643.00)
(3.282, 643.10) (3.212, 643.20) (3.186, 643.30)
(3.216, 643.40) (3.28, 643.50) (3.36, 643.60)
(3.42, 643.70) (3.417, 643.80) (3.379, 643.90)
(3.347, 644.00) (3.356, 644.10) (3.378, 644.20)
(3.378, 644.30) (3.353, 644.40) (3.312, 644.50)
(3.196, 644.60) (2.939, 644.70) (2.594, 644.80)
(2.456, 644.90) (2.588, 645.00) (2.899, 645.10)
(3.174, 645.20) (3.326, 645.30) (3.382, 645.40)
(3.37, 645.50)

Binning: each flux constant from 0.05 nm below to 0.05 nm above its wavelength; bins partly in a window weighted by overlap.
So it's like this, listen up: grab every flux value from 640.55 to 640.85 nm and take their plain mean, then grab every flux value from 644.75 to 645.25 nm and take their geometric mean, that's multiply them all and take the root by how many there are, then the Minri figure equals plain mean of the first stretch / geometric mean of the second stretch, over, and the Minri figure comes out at 1.28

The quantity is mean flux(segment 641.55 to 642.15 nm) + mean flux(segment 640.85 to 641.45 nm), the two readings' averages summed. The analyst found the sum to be 6.88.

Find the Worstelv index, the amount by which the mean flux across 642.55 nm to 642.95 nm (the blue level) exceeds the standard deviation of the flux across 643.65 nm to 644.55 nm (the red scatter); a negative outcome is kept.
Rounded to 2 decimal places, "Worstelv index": 3.31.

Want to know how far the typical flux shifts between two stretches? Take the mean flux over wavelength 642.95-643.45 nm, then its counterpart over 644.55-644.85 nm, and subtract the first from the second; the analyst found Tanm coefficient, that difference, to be -0.34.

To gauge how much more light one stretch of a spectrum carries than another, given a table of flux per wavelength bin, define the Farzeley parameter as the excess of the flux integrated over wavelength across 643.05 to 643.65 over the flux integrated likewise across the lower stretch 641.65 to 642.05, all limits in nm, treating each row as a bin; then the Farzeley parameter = 0.60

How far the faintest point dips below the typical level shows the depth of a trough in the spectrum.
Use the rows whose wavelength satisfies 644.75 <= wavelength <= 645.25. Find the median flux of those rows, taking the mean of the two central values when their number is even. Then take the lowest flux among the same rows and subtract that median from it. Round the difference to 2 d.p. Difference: -0.14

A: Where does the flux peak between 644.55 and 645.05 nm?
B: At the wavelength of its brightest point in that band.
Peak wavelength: 644.60 nm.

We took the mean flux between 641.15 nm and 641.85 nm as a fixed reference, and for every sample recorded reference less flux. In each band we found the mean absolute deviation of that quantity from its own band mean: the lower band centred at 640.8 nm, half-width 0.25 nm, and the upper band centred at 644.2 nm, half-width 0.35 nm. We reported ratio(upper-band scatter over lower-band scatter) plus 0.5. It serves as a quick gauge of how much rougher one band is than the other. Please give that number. 1.2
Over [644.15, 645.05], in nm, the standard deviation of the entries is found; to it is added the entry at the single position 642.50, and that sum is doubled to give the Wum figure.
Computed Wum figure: 7.1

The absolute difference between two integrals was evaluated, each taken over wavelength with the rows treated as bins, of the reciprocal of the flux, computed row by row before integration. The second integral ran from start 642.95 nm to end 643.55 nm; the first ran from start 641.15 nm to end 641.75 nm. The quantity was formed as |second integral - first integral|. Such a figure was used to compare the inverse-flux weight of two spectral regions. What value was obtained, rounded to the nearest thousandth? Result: 0.013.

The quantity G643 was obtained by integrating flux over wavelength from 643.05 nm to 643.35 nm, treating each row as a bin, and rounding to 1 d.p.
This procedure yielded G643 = 1.0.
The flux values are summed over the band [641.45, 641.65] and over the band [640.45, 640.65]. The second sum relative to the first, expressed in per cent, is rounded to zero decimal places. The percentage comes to 98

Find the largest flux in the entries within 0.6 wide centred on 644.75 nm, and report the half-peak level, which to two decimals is 1.66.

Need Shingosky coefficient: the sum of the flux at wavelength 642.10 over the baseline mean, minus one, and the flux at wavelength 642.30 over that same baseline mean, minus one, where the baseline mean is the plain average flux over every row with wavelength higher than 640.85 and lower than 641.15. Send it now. -0.17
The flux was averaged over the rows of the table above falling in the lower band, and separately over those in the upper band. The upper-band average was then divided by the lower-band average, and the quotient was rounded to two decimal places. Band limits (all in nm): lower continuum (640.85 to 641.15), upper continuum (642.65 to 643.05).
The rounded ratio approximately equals 0.97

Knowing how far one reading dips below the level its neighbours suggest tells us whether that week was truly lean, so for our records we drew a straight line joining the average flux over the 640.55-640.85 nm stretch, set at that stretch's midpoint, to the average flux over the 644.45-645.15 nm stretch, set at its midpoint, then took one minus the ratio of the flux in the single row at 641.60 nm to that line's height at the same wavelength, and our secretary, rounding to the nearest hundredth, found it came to -0.03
